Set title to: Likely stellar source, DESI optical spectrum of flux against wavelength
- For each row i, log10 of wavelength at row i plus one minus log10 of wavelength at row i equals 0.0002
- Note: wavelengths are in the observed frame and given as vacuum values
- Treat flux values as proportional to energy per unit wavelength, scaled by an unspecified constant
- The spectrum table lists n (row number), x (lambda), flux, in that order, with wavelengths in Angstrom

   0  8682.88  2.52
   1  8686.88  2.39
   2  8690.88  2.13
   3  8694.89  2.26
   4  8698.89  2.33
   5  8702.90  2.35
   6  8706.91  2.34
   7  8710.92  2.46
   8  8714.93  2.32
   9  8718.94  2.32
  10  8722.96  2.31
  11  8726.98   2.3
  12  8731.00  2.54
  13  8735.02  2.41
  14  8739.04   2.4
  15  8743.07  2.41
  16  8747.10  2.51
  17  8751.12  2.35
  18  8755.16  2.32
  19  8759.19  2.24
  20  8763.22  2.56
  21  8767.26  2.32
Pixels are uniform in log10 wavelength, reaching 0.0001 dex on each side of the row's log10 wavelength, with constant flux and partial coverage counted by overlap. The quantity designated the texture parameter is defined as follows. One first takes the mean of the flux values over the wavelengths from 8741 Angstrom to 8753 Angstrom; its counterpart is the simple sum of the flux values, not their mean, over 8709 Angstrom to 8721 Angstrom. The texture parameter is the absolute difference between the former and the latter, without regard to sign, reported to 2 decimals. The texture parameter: 4.68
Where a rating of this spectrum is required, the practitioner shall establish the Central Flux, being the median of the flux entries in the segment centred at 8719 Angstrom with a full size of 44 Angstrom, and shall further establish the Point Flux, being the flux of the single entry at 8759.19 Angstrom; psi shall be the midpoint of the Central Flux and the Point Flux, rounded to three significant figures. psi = 2.29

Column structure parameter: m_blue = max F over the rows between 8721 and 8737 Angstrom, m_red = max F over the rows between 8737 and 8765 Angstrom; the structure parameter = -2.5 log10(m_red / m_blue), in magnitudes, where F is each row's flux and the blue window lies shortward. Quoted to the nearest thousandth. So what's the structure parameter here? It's -0.009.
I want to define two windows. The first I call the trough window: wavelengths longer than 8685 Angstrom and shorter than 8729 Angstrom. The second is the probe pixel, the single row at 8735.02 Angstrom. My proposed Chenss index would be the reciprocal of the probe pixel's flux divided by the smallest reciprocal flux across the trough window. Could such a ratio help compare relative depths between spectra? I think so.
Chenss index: 1.02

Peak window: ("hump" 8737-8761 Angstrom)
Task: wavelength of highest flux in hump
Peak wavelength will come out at 8747.10 Angstrom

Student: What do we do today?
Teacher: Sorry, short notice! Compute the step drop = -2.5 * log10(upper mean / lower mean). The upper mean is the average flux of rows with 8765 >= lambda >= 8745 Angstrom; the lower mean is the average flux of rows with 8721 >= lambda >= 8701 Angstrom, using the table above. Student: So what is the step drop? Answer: -0.017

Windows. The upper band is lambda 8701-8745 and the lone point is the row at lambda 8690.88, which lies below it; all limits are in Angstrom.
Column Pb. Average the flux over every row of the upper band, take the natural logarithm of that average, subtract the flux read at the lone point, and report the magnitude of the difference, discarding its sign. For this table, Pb 1.26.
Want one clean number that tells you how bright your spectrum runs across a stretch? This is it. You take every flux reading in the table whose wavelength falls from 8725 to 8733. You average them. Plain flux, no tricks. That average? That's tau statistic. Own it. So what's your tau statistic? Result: 2.42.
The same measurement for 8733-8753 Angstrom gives 2.42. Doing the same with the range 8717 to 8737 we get 2.38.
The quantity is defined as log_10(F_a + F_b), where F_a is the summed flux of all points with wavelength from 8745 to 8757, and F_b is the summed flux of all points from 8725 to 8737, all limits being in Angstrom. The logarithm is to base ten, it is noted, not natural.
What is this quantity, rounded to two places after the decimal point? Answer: 1.16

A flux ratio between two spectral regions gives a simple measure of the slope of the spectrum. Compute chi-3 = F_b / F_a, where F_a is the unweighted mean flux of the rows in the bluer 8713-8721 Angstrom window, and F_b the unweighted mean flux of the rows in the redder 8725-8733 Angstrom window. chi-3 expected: 1.04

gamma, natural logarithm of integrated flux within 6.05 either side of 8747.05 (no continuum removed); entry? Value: 3.38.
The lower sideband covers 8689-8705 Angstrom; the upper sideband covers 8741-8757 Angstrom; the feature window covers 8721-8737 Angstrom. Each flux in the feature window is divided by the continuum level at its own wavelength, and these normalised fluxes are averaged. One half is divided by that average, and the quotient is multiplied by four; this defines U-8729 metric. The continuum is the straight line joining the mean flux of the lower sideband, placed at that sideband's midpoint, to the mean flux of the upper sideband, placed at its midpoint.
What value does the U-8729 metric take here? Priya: 1.96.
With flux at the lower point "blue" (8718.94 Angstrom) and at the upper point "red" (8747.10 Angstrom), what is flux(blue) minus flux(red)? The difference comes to -0.190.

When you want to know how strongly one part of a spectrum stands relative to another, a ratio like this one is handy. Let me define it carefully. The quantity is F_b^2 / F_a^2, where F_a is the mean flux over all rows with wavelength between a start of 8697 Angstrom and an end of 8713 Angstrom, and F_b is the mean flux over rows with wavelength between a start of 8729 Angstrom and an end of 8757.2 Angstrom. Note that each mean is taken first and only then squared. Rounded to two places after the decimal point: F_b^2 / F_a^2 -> 1.04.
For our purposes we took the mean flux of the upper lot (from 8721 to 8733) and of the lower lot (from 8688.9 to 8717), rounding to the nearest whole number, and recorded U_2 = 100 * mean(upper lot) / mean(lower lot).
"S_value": 103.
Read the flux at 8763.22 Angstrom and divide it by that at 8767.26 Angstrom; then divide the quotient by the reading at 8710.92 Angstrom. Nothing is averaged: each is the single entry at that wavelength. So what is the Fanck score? 0.449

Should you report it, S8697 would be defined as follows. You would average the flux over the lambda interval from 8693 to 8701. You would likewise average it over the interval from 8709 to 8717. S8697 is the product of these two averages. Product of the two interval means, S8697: 5.49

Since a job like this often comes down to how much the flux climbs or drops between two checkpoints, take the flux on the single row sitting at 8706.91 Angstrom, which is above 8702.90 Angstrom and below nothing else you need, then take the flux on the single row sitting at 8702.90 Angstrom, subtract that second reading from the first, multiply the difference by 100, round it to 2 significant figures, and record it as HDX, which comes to -1.0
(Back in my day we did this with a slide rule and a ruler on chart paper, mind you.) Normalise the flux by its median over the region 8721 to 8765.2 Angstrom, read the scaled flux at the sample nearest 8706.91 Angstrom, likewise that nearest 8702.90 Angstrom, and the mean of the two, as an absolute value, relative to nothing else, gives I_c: 0.98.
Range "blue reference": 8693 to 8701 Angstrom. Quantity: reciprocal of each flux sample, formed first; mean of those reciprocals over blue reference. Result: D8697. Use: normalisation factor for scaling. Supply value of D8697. 0.436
